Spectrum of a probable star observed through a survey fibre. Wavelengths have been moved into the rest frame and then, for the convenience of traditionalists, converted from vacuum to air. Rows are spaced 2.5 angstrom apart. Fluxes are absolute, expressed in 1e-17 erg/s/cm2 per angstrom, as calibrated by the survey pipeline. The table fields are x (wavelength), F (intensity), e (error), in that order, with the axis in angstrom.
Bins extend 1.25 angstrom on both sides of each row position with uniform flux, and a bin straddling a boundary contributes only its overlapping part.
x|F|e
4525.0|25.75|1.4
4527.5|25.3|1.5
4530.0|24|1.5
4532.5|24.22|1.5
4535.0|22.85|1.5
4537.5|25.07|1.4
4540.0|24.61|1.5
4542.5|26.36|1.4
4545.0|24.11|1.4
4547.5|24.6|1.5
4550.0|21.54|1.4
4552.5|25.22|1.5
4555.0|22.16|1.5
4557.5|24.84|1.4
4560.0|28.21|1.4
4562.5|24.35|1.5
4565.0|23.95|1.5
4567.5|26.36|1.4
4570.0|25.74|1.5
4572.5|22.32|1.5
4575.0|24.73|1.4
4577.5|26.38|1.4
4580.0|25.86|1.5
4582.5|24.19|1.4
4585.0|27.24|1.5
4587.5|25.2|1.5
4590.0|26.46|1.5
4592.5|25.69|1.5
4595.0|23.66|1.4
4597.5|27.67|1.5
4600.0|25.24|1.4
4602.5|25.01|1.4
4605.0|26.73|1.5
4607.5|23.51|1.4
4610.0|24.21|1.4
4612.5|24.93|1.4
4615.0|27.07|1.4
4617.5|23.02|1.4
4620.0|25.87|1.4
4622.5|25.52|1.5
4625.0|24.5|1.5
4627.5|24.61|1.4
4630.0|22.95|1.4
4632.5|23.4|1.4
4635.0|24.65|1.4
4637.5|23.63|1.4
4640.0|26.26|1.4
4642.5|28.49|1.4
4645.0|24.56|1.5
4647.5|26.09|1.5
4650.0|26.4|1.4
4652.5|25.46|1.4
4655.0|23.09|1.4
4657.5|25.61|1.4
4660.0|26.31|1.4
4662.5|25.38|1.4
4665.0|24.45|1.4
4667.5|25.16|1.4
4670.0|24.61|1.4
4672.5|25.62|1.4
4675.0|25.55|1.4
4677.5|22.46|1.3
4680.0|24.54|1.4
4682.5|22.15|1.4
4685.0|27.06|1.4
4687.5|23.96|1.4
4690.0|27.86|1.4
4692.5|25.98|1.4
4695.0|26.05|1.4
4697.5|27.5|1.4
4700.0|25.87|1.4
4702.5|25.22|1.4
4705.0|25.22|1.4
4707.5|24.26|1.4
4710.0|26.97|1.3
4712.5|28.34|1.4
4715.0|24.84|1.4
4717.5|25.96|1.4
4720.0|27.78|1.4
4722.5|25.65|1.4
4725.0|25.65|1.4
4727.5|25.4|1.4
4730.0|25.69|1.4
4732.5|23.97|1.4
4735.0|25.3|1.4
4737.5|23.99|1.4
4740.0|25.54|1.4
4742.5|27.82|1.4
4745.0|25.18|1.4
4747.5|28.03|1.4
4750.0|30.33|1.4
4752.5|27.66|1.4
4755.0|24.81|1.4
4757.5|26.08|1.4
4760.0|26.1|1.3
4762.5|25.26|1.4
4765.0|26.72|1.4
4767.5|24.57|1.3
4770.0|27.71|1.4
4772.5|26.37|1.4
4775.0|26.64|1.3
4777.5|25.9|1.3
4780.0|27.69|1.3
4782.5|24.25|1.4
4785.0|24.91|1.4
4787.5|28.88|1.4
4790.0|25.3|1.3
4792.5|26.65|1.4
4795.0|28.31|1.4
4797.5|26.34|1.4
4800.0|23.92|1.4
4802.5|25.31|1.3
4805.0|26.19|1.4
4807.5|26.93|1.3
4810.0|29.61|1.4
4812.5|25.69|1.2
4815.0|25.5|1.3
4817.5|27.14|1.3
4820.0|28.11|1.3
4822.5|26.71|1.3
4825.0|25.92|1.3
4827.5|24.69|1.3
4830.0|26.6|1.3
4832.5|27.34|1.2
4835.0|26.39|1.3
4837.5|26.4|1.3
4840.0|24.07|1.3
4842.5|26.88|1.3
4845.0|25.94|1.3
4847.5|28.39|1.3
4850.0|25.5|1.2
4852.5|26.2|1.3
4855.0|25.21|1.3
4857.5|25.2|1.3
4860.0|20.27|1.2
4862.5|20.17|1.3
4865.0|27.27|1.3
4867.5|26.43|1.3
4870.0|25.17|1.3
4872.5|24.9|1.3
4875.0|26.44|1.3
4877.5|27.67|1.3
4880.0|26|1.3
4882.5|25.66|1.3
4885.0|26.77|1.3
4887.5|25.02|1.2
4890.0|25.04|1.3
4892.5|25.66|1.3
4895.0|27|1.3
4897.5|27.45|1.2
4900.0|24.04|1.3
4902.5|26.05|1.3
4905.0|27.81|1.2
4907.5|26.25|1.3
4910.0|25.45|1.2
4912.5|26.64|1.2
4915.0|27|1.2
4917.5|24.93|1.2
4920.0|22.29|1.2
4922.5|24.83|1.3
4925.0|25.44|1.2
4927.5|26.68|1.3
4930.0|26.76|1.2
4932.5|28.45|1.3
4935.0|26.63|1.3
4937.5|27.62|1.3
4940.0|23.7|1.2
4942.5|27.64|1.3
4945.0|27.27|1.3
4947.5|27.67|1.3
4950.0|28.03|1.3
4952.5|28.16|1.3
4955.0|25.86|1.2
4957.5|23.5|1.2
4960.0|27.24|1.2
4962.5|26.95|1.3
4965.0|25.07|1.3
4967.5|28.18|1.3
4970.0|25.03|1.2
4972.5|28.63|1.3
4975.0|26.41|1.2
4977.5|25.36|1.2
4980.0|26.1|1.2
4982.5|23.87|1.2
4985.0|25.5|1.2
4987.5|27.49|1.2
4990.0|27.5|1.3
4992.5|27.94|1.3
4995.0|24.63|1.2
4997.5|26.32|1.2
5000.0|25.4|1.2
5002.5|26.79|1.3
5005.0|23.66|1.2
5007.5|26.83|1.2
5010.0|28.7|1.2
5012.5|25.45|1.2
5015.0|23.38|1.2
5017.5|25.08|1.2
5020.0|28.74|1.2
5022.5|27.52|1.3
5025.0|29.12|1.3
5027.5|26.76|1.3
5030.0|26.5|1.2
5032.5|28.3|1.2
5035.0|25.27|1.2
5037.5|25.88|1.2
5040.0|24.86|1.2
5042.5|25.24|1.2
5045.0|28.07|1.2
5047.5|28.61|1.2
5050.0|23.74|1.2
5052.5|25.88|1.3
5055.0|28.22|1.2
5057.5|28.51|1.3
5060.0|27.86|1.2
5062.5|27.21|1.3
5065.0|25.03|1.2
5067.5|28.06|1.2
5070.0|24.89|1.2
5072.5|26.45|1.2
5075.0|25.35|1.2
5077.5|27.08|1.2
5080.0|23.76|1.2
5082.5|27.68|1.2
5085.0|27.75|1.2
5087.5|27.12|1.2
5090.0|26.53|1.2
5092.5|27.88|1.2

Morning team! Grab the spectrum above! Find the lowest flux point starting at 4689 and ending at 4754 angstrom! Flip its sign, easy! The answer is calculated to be -24.0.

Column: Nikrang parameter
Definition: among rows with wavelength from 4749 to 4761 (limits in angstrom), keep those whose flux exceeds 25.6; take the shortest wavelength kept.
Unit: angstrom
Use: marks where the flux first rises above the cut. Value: 4750.0 angstrom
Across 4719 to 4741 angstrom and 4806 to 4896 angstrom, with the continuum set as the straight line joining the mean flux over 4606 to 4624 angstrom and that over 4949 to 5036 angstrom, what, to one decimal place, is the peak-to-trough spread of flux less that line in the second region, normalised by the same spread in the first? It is 2.5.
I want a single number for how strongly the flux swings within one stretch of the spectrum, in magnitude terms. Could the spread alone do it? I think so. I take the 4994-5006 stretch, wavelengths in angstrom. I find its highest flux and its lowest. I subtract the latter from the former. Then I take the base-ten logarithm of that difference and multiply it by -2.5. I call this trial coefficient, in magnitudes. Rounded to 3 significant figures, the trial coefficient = -1.24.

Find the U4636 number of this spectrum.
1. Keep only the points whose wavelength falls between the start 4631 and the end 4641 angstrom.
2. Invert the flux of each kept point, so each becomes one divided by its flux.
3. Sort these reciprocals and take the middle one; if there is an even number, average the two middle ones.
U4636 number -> 0.0414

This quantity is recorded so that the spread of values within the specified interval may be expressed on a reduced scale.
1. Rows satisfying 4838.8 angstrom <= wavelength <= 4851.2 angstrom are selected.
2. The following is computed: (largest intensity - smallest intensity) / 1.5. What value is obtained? 2.88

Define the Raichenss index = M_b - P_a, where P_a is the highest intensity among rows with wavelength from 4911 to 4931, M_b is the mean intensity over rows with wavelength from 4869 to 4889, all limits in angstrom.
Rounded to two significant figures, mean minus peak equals -1.0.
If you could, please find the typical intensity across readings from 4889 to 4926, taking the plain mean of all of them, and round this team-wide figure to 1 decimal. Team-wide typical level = 25.7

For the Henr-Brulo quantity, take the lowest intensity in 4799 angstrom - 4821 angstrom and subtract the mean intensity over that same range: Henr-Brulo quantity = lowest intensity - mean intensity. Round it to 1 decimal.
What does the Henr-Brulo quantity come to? -2.6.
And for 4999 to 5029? -3.1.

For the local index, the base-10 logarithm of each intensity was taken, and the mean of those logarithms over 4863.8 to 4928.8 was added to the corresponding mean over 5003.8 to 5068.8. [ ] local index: 2.838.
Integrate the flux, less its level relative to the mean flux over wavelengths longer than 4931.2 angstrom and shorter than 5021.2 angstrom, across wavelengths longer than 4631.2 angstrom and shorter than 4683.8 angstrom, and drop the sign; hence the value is 77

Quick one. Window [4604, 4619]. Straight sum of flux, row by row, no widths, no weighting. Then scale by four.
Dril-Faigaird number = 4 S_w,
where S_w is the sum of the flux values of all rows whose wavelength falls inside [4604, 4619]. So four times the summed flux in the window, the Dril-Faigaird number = 598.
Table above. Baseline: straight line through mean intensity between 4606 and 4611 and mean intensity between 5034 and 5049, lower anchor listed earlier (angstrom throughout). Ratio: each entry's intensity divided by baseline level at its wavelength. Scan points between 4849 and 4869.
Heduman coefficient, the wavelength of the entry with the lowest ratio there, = 4862.5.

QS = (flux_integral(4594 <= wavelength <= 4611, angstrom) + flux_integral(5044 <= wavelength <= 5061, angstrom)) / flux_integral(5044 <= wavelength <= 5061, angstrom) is 1.92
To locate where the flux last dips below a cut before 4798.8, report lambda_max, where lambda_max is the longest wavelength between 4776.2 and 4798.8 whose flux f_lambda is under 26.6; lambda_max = 4797.5 angstrom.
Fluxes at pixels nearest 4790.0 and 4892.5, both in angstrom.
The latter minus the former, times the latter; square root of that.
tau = 3.0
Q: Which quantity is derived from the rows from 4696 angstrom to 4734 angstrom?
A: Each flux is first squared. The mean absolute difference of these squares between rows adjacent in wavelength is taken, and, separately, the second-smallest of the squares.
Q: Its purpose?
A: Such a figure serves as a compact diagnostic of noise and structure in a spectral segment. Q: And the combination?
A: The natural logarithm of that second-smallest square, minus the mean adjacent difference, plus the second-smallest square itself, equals 527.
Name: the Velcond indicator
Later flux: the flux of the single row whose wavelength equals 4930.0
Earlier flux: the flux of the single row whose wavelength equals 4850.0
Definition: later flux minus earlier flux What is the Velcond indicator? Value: 1.3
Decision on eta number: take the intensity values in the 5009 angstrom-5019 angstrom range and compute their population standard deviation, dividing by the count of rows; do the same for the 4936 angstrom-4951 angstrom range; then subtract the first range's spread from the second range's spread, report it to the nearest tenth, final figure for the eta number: -0.4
